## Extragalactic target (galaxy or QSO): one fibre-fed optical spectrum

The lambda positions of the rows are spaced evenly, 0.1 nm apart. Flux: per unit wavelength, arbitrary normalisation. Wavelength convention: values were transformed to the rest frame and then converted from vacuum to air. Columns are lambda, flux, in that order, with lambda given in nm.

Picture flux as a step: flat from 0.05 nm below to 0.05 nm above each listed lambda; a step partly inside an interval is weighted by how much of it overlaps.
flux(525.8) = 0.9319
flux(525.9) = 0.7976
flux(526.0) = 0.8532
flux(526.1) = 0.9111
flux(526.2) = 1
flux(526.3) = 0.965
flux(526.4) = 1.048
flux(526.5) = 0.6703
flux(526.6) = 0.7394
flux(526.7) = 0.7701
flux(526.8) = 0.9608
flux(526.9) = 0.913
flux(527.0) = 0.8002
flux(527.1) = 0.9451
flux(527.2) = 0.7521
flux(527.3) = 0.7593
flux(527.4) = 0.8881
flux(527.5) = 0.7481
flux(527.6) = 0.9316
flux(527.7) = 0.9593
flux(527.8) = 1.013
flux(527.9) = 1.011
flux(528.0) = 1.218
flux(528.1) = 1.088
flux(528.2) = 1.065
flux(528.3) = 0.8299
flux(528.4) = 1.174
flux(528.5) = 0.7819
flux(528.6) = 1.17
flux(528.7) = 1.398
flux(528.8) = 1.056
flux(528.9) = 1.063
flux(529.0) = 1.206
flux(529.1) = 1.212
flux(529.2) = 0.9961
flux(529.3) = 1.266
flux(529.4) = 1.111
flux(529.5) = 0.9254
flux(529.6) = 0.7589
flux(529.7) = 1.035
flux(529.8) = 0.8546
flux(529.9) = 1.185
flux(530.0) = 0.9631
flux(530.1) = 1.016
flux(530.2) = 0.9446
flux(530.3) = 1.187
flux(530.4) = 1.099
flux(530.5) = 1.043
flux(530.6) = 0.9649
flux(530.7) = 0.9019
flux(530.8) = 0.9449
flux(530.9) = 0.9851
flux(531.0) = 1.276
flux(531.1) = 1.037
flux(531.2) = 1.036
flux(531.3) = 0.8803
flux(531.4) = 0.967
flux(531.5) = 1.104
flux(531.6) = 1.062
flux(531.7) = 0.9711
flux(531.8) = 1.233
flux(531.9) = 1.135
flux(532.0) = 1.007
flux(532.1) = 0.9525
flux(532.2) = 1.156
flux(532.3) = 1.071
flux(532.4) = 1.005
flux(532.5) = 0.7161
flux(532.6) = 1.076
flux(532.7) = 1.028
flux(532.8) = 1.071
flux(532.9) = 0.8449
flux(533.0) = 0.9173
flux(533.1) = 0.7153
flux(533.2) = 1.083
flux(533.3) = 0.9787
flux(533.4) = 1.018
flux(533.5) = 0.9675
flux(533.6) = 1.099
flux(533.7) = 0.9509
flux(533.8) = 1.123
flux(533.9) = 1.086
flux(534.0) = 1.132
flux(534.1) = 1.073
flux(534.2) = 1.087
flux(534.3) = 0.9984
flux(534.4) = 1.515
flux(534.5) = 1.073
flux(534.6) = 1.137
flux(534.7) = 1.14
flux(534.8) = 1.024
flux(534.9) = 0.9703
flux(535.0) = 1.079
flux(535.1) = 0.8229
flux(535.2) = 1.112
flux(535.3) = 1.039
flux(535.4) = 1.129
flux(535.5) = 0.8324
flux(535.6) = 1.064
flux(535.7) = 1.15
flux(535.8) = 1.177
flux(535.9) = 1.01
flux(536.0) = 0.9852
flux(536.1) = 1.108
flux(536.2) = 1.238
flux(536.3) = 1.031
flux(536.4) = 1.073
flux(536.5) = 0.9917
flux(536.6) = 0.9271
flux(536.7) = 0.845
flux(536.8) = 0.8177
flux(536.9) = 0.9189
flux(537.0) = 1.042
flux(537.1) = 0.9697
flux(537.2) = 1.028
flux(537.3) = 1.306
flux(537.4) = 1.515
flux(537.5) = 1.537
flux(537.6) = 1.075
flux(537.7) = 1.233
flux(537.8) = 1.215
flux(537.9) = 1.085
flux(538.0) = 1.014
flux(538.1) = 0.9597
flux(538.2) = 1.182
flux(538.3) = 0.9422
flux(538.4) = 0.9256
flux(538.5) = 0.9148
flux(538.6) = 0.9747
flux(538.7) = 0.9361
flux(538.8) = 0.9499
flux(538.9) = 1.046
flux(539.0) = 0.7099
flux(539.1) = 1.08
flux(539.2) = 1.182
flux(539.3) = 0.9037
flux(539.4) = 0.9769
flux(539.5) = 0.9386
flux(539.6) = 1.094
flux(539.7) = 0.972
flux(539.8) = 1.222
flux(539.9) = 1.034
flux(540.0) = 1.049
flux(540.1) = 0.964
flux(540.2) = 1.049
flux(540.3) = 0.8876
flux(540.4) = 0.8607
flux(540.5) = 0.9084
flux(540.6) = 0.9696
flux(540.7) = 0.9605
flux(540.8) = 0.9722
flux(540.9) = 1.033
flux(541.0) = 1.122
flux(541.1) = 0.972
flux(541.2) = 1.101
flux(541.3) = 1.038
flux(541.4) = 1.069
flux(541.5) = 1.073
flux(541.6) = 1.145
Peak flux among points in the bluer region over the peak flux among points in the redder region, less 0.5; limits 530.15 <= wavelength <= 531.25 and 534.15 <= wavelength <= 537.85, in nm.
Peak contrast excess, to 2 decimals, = 0.33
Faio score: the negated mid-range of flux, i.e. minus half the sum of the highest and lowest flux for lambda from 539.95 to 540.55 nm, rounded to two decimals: -0.95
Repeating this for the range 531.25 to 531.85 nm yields -1.06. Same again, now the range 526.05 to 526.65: -0.86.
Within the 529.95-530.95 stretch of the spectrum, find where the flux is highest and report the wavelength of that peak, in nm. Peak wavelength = 530.3 nm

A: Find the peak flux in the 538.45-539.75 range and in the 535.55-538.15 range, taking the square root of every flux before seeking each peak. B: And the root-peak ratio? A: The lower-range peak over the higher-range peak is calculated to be 1.14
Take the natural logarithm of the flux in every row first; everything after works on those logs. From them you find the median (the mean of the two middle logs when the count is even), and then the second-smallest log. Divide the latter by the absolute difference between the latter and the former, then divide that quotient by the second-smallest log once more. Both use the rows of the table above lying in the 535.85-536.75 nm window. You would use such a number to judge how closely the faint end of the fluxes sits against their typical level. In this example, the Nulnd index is 12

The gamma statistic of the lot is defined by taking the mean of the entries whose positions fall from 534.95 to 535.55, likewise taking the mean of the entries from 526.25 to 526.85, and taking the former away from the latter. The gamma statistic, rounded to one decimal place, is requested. -0.1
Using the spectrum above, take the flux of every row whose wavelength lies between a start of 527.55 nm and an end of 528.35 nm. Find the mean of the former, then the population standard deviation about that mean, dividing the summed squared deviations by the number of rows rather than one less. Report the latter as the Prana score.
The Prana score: 0.11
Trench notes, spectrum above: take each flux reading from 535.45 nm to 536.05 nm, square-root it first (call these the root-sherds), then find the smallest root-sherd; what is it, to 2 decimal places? 0.91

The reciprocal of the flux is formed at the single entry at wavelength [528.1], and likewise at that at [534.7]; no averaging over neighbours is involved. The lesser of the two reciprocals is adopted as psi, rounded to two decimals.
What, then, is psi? 0.88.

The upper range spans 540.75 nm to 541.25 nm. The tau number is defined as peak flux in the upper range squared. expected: 1.3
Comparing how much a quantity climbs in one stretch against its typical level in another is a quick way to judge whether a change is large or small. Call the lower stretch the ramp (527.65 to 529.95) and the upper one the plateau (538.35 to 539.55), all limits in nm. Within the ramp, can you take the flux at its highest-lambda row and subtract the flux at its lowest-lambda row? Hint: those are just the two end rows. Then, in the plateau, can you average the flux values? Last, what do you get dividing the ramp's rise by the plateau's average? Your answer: 0.2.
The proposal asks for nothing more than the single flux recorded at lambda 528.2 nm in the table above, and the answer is 1.065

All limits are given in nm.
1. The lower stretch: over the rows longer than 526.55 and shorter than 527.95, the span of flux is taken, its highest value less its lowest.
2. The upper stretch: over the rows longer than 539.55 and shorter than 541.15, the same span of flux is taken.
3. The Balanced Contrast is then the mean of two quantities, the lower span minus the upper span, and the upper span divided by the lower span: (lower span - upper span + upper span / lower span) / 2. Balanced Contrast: 0.62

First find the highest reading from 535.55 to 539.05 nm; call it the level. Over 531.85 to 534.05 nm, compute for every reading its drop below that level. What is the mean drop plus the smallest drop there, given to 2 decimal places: 0.91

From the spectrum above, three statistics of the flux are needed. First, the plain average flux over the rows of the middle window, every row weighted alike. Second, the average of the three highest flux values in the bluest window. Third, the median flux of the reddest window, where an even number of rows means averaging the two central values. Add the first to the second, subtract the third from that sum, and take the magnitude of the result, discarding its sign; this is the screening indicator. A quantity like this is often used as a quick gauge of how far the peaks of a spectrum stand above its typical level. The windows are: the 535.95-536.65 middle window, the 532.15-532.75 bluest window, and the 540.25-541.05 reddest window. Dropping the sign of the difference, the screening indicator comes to 1.19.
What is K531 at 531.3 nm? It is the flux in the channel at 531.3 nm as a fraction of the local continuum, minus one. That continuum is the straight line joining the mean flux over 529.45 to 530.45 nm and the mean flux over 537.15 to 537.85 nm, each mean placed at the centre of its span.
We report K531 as -0.16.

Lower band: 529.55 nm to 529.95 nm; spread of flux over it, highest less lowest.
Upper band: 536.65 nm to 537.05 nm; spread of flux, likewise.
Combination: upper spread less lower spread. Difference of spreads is -0.20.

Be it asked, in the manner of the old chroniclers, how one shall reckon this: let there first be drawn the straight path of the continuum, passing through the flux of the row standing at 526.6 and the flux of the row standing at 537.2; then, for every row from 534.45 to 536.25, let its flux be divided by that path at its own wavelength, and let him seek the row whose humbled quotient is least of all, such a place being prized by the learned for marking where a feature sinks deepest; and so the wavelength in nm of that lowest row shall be 535.1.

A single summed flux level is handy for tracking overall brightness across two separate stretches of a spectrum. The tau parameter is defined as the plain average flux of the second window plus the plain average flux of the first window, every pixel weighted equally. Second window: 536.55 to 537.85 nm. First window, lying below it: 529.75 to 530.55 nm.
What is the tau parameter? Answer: 2.15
